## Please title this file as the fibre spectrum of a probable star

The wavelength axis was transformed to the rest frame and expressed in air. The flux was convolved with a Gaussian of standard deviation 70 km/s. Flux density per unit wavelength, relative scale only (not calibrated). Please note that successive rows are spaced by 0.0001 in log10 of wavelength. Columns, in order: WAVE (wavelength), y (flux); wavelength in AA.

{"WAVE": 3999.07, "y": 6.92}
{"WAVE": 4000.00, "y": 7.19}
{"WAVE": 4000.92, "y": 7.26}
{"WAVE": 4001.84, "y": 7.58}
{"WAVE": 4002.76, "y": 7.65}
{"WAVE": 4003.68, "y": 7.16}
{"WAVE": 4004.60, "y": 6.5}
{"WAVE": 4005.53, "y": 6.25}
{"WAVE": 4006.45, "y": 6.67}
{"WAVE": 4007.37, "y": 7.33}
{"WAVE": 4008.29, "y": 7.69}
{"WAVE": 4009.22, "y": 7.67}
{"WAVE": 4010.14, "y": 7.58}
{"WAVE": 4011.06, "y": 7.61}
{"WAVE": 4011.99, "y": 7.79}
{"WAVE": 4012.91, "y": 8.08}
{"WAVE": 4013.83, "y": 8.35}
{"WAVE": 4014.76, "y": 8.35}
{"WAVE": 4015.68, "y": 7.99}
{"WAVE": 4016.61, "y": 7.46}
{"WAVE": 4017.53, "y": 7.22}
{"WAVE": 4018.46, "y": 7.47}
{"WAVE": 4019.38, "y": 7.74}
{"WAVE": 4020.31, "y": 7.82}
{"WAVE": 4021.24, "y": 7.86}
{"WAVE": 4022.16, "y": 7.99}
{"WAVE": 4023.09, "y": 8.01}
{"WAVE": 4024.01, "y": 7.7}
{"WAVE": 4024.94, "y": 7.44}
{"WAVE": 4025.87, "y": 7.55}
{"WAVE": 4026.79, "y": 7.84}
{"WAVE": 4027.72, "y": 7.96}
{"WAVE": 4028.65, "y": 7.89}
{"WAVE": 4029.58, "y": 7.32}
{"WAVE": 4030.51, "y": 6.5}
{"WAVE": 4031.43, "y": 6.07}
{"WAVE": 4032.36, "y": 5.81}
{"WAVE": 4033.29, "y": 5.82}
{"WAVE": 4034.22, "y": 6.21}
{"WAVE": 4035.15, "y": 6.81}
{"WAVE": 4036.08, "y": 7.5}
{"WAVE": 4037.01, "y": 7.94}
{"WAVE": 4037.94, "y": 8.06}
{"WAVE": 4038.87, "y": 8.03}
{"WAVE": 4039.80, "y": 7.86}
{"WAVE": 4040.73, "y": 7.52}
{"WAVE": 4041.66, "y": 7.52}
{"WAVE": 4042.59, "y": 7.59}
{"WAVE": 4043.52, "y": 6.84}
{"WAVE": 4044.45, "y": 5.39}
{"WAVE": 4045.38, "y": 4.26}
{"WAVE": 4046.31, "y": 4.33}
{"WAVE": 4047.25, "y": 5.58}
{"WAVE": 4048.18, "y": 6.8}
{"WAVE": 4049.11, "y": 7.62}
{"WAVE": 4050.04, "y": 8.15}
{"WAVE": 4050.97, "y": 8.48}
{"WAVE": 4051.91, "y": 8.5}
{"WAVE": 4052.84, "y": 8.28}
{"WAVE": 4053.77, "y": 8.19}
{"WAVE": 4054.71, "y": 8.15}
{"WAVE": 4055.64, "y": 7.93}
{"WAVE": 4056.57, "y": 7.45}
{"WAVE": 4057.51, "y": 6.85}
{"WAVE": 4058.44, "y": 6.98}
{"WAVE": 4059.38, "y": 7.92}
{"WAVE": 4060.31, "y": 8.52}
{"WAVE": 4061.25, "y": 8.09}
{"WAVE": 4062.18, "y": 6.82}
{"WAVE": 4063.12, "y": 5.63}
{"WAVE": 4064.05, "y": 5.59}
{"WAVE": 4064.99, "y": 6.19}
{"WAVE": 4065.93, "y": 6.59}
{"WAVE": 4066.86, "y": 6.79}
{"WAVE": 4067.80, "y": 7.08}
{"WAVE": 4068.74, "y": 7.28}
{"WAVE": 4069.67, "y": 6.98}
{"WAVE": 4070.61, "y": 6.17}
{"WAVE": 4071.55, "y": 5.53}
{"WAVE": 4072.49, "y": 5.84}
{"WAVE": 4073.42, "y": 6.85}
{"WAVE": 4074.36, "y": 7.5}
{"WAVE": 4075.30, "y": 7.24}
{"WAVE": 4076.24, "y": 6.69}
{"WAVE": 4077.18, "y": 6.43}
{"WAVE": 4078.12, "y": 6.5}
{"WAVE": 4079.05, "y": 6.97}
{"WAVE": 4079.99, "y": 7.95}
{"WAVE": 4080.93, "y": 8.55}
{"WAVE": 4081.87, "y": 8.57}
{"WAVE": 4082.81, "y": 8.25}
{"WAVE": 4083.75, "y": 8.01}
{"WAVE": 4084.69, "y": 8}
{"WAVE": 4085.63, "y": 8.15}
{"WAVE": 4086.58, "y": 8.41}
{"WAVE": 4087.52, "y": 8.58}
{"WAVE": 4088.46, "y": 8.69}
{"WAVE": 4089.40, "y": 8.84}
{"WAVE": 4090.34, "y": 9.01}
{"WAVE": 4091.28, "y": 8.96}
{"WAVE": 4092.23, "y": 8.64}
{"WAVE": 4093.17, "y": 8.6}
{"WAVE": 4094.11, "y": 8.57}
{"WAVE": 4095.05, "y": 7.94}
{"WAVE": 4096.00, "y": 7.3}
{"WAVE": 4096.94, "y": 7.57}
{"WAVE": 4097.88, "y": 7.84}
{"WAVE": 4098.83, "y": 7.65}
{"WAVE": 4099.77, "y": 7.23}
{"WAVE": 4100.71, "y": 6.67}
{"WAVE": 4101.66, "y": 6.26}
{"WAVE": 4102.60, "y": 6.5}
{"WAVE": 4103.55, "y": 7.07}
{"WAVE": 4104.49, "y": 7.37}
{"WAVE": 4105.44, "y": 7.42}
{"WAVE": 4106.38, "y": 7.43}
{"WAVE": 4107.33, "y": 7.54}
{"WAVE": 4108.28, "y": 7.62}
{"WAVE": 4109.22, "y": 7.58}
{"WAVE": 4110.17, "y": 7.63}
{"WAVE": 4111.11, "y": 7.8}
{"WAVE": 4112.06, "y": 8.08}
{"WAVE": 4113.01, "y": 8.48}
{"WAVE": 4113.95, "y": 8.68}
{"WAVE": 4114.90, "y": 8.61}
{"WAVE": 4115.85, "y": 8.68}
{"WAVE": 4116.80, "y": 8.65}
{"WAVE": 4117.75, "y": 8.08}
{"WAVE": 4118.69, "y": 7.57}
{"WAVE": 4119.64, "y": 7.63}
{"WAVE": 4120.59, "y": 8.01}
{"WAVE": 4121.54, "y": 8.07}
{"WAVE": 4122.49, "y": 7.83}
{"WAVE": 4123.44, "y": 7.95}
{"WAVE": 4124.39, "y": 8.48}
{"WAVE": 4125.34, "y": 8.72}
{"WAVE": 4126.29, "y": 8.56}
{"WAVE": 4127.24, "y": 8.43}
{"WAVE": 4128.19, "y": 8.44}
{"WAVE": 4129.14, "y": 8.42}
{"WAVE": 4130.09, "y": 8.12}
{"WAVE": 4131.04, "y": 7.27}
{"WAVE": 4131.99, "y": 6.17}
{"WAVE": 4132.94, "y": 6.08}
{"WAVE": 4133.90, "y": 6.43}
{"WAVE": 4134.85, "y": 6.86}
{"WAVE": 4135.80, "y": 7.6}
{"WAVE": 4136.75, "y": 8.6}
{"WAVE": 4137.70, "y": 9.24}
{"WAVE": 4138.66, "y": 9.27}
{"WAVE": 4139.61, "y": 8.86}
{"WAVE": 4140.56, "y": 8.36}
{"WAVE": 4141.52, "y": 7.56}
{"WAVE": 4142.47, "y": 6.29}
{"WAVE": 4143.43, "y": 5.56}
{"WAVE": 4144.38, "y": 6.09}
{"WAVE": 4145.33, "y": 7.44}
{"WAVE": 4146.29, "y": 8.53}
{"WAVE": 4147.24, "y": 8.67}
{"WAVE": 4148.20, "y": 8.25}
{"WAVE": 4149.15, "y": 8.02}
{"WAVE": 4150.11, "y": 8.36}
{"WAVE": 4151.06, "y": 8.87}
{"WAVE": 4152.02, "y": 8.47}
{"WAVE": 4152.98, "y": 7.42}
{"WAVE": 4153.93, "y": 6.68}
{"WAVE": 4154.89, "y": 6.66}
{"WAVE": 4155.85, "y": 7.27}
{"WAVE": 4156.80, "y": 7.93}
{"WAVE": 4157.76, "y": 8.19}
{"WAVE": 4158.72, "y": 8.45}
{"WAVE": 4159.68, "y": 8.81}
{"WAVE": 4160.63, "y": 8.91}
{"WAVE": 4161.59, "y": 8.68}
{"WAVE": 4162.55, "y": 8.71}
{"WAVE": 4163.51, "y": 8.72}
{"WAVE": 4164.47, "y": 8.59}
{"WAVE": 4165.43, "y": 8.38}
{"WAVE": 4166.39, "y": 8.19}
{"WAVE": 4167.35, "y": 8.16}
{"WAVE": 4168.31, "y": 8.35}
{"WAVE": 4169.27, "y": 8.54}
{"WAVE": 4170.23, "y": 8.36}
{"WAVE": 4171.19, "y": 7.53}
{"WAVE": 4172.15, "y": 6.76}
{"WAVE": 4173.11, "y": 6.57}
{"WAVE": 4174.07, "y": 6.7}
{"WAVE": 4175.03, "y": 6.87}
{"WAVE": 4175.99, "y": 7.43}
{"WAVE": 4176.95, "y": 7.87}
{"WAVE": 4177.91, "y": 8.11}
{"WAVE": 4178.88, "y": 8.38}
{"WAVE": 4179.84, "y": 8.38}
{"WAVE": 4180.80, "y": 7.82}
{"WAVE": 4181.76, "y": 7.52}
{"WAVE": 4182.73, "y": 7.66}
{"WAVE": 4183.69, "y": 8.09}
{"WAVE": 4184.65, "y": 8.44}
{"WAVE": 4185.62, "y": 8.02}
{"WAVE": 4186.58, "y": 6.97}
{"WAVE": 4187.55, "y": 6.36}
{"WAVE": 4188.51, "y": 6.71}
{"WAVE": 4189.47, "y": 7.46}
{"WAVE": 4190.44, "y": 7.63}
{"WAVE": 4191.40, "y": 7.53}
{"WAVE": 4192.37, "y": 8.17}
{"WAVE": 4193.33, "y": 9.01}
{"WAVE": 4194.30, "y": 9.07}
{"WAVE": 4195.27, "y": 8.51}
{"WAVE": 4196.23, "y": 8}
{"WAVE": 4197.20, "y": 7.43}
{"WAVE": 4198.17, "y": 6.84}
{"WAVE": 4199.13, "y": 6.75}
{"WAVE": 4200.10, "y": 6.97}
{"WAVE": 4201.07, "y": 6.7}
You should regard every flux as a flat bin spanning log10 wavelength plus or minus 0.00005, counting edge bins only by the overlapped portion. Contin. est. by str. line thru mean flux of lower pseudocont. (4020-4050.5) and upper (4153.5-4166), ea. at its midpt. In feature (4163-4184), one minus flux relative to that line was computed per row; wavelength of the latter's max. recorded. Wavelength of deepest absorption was 4173.11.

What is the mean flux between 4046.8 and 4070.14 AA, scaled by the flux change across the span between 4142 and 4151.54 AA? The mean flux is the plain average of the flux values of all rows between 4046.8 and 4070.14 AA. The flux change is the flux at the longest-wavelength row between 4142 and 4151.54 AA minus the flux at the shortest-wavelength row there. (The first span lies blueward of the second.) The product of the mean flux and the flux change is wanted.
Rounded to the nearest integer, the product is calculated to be 19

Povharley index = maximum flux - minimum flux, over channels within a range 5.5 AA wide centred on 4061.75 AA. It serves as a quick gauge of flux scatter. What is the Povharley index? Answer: 2.9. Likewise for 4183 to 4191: 2.1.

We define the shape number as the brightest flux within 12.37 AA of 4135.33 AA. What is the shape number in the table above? 9.27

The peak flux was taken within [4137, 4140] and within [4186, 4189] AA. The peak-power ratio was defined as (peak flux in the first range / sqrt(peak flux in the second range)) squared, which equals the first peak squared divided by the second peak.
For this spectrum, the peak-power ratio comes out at 12.3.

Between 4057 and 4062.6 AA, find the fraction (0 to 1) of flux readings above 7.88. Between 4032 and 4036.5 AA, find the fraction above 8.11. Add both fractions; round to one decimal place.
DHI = 0.5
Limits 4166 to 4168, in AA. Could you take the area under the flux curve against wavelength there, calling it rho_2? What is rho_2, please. 16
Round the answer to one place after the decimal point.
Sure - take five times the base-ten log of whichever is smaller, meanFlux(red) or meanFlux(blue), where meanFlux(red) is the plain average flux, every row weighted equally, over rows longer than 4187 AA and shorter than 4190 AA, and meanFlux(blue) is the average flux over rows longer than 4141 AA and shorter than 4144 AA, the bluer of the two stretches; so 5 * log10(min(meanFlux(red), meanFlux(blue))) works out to 4.1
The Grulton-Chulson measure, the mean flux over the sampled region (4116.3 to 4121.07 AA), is 8.0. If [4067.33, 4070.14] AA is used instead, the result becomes 7.1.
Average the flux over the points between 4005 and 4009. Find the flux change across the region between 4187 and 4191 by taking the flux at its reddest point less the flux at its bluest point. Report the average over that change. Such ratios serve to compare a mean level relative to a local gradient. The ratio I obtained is 6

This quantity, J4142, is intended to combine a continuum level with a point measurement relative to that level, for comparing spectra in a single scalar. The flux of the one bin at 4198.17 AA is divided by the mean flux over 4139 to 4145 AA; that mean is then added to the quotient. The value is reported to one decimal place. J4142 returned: 8.1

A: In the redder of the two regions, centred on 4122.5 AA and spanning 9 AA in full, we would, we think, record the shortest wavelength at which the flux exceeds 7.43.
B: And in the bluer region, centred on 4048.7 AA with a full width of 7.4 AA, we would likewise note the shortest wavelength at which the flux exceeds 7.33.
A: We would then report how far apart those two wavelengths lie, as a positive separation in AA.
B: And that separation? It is 69.6 AA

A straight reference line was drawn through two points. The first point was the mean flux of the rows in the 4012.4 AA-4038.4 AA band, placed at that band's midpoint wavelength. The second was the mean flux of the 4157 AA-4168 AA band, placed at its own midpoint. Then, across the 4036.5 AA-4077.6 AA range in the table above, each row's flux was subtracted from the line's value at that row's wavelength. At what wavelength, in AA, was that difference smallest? 4051.91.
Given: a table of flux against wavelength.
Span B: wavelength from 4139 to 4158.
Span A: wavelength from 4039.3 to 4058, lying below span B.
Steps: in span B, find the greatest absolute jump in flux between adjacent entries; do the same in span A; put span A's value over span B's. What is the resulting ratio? 1.1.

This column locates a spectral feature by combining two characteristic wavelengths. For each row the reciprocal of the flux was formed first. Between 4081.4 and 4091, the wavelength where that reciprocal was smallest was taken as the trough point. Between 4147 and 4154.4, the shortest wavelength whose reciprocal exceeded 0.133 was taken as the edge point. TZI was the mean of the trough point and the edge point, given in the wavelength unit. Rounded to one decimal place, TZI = 4121.7 AA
